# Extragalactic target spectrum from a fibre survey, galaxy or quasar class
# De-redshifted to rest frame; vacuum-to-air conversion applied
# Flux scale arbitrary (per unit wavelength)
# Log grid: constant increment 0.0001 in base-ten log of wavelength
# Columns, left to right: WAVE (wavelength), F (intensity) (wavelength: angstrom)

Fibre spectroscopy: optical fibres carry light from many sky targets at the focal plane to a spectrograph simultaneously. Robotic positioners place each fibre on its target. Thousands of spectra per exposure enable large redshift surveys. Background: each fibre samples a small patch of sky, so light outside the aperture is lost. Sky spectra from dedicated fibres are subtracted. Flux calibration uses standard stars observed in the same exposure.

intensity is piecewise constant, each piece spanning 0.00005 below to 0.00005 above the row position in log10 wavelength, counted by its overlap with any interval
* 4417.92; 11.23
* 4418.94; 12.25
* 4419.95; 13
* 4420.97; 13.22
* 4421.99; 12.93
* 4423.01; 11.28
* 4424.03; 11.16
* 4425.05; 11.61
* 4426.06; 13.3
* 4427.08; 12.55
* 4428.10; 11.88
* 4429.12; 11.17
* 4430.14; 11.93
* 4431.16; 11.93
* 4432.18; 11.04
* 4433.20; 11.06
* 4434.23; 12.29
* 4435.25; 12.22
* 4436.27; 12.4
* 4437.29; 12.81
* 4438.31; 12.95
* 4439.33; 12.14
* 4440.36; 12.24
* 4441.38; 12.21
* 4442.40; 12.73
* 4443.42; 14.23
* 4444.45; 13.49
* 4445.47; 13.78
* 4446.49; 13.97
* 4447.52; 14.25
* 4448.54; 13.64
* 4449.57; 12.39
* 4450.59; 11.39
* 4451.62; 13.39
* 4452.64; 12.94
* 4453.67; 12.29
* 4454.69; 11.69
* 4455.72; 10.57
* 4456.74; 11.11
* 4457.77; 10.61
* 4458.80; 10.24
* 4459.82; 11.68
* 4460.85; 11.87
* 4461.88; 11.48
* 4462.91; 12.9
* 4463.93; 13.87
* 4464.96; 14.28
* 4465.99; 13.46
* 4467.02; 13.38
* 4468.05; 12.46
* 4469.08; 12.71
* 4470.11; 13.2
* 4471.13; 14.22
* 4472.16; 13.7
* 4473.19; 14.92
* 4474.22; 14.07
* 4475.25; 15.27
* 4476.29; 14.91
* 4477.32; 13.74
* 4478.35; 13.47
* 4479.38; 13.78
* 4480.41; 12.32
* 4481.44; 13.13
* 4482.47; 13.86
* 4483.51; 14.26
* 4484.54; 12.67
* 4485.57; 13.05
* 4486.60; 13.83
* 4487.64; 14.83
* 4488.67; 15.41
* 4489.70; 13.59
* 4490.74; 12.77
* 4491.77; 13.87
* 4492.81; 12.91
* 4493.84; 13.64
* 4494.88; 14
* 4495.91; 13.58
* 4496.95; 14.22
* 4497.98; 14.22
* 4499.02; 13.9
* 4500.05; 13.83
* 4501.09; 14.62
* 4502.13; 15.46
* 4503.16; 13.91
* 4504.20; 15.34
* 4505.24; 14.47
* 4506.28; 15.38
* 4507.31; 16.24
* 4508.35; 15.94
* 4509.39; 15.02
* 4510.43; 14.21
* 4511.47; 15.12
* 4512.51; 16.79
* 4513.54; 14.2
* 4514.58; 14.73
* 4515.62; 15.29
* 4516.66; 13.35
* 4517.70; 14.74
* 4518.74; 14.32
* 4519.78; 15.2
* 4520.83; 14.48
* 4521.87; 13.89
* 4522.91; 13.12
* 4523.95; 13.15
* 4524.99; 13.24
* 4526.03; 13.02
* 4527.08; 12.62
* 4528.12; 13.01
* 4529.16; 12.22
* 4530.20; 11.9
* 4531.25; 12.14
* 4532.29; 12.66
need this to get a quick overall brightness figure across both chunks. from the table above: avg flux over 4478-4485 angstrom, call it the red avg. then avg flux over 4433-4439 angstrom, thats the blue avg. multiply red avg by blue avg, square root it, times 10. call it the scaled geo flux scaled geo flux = 128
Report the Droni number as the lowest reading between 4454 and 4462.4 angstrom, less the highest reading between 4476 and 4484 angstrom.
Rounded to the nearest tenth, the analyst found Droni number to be -4.7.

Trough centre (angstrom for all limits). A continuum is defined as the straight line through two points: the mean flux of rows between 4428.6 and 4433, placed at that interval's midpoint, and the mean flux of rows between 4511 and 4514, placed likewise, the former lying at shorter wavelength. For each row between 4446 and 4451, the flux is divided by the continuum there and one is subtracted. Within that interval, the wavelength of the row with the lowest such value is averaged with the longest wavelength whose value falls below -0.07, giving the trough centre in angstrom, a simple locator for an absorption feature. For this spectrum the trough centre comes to 4450.6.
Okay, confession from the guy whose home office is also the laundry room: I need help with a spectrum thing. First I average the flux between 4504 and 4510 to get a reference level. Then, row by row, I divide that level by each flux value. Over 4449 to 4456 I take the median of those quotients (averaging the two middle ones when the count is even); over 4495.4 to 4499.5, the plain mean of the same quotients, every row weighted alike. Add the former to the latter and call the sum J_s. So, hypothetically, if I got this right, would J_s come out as 2.35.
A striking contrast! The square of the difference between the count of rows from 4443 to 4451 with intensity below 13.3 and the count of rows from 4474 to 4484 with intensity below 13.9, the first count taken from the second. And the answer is 16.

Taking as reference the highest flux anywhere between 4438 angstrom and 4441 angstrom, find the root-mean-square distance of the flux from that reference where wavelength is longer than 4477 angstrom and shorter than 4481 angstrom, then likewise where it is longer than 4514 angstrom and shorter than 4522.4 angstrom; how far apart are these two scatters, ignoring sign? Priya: 1.0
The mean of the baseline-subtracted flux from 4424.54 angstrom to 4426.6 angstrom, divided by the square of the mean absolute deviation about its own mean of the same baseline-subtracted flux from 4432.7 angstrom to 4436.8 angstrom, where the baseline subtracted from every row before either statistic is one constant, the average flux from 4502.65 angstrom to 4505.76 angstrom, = -10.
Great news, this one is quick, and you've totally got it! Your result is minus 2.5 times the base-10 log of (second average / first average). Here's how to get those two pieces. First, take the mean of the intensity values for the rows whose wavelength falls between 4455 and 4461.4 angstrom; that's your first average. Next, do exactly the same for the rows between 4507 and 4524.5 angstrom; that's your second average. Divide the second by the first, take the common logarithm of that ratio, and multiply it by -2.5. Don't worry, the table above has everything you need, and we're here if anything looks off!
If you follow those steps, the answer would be -0.31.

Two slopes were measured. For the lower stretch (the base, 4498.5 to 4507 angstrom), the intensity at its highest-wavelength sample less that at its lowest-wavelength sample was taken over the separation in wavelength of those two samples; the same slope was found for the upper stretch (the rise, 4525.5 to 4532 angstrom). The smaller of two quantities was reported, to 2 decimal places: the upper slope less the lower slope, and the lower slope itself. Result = -0.37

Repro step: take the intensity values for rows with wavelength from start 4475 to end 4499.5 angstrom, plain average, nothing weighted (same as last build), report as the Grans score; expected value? 13.8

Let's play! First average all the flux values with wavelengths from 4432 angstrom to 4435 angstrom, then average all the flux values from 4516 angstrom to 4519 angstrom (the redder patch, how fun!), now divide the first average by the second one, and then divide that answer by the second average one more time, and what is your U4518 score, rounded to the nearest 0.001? 0.057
